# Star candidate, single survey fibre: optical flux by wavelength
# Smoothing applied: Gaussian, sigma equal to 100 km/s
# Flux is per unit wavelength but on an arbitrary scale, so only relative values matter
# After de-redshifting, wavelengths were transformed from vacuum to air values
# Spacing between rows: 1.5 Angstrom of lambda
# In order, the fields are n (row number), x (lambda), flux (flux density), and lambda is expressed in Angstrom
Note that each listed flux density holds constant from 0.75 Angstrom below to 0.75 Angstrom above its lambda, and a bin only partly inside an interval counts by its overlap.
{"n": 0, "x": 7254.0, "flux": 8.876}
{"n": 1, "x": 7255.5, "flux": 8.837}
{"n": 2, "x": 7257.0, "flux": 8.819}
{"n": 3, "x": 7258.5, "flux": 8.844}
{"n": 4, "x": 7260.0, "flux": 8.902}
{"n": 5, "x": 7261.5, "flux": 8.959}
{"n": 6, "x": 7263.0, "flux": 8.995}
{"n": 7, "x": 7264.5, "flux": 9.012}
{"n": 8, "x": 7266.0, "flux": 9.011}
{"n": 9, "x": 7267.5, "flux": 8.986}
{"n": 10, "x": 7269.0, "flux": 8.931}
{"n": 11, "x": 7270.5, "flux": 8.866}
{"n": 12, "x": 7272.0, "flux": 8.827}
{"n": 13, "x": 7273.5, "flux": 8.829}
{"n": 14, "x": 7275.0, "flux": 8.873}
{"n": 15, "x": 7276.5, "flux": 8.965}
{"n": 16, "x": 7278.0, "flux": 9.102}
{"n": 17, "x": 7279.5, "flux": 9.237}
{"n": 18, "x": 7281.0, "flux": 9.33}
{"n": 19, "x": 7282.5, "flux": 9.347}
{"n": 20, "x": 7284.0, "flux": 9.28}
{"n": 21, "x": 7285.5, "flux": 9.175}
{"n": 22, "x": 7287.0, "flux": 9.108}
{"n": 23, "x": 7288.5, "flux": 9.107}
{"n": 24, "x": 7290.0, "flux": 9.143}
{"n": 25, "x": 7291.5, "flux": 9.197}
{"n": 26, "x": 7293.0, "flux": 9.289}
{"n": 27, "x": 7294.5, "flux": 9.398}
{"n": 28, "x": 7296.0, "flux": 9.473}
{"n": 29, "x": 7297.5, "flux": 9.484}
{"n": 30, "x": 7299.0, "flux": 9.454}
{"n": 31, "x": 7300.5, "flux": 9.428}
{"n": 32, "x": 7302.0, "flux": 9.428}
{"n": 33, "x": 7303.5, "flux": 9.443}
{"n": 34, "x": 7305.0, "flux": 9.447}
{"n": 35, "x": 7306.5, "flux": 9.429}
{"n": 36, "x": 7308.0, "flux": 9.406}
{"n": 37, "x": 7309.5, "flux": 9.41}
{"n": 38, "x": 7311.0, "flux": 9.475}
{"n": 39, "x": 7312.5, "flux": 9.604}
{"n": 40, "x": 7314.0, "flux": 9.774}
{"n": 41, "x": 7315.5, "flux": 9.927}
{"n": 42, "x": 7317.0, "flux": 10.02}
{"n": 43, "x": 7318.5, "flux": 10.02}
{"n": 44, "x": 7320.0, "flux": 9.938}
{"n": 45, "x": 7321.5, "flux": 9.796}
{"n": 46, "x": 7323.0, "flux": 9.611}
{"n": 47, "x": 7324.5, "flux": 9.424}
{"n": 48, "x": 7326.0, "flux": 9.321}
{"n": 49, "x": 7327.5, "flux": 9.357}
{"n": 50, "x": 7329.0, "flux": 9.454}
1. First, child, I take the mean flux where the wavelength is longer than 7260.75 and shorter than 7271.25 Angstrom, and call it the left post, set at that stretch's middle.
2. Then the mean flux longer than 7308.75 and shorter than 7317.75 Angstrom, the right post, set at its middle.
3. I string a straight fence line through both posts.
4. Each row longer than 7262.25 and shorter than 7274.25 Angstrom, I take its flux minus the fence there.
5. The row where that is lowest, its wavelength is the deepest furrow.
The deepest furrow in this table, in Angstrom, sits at 7273.5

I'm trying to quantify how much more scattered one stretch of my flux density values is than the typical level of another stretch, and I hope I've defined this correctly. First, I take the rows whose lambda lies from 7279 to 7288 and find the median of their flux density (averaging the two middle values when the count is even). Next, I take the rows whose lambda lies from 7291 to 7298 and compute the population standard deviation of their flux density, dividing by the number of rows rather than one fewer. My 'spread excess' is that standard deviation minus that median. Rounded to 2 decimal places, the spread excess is -9.15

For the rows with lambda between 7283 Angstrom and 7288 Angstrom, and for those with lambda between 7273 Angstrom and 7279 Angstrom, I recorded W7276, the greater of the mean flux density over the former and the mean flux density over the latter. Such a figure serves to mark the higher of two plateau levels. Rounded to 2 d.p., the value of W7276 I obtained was 9.19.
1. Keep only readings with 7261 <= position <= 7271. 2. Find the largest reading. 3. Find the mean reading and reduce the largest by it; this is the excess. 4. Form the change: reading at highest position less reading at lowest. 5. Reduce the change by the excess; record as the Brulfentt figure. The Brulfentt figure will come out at -0.14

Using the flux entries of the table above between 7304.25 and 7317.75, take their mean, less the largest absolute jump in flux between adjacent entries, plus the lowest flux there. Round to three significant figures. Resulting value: 18.8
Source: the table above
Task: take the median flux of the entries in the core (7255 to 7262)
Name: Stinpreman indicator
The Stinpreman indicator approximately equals 8.84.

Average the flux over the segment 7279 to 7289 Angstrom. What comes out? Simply 9.23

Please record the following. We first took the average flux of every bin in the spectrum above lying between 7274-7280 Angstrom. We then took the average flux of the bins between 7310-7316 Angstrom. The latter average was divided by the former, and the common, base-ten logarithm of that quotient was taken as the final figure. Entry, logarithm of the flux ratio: 0.030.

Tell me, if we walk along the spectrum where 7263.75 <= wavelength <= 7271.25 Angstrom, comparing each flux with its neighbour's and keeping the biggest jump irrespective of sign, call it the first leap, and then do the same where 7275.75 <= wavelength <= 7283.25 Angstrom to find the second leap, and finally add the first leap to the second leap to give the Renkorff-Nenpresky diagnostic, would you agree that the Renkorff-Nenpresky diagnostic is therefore 0.20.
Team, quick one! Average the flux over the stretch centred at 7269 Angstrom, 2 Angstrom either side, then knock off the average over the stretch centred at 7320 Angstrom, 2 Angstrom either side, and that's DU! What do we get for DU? -0.99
